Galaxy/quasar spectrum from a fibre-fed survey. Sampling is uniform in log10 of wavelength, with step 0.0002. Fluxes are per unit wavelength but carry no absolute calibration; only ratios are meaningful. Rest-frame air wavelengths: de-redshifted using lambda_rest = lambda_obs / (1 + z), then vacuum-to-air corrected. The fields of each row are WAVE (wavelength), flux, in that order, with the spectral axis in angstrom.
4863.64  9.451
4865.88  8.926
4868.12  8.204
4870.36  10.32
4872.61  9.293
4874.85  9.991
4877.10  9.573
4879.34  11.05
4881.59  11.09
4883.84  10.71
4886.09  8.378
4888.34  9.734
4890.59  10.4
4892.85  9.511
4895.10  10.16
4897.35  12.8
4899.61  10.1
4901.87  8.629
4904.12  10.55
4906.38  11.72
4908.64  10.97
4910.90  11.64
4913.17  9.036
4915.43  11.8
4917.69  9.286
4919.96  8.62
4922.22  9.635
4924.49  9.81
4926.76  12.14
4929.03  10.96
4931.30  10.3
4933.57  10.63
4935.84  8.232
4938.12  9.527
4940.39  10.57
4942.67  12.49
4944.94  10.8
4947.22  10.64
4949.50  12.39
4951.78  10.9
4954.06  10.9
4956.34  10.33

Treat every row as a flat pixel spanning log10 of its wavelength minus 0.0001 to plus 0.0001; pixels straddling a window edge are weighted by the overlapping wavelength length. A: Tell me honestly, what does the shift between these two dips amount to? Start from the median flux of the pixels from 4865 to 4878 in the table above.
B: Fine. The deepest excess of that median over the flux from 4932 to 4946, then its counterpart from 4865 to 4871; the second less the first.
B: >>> 0.0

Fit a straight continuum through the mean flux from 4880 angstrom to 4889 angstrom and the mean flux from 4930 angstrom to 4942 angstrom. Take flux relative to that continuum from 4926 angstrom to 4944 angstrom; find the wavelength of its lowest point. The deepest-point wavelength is 4935.84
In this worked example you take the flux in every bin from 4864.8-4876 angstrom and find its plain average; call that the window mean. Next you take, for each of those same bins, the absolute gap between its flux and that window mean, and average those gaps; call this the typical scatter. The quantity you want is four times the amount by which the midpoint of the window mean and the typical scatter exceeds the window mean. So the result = -17.4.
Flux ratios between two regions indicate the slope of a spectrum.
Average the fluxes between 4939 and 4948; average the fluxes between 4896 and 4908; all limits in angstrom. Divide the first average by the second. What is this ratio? 1.03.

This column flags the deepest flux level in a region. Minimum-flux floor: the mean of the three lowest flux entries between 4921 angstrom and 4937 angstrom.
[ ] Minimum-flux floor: 9.2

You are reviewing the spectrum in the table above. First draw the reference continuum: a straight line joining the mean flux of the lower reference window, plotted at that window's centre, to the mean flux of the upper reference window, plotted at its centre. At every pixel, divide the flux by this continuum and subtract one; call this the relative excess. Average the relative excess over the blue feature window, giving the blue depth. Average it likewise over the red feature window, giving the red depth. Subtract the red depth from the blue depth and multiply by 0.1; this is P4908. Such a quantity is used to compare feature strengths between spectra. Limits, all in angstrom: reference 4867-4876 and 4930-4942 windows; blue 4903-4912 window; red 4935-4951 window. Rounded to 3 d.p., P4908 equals 0.008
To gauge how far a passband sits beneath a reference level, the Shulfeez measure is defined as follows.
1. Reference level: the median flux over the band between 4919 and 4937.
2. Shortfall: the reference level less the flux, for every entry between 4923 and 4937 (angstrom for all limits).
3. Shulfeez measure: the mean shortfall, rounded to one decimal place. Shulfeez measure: -0.3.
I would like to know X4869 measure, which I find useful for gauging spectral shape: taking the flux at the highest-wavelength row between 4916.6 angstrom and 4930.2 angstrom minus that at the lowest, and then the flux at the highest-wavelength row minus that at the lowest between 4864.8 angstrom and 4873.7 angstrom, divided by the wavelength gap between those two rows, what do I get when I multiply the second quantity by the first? 0.09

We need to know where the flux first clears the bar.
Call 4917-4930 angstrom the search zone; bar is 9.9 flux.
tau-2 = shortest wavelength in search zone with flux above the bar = 4926.76 angstrom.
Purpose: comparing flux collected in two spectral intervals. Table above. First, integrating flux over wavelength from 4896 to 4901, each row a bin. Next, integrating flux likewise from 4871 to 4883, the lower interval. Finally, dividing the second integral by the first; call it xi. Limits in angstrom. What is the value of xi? 2.2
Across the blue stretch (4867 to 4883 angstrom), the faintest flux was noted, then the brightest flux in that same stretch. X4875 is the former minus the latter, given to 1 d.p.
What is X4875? -2.9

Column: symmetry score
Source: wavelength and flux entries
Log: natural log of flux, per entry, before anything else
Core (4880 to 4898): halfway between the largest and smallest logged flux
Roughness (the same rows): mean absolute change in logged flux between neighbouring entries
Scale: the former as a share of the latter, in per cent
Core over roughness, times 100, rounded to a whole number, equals 1853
